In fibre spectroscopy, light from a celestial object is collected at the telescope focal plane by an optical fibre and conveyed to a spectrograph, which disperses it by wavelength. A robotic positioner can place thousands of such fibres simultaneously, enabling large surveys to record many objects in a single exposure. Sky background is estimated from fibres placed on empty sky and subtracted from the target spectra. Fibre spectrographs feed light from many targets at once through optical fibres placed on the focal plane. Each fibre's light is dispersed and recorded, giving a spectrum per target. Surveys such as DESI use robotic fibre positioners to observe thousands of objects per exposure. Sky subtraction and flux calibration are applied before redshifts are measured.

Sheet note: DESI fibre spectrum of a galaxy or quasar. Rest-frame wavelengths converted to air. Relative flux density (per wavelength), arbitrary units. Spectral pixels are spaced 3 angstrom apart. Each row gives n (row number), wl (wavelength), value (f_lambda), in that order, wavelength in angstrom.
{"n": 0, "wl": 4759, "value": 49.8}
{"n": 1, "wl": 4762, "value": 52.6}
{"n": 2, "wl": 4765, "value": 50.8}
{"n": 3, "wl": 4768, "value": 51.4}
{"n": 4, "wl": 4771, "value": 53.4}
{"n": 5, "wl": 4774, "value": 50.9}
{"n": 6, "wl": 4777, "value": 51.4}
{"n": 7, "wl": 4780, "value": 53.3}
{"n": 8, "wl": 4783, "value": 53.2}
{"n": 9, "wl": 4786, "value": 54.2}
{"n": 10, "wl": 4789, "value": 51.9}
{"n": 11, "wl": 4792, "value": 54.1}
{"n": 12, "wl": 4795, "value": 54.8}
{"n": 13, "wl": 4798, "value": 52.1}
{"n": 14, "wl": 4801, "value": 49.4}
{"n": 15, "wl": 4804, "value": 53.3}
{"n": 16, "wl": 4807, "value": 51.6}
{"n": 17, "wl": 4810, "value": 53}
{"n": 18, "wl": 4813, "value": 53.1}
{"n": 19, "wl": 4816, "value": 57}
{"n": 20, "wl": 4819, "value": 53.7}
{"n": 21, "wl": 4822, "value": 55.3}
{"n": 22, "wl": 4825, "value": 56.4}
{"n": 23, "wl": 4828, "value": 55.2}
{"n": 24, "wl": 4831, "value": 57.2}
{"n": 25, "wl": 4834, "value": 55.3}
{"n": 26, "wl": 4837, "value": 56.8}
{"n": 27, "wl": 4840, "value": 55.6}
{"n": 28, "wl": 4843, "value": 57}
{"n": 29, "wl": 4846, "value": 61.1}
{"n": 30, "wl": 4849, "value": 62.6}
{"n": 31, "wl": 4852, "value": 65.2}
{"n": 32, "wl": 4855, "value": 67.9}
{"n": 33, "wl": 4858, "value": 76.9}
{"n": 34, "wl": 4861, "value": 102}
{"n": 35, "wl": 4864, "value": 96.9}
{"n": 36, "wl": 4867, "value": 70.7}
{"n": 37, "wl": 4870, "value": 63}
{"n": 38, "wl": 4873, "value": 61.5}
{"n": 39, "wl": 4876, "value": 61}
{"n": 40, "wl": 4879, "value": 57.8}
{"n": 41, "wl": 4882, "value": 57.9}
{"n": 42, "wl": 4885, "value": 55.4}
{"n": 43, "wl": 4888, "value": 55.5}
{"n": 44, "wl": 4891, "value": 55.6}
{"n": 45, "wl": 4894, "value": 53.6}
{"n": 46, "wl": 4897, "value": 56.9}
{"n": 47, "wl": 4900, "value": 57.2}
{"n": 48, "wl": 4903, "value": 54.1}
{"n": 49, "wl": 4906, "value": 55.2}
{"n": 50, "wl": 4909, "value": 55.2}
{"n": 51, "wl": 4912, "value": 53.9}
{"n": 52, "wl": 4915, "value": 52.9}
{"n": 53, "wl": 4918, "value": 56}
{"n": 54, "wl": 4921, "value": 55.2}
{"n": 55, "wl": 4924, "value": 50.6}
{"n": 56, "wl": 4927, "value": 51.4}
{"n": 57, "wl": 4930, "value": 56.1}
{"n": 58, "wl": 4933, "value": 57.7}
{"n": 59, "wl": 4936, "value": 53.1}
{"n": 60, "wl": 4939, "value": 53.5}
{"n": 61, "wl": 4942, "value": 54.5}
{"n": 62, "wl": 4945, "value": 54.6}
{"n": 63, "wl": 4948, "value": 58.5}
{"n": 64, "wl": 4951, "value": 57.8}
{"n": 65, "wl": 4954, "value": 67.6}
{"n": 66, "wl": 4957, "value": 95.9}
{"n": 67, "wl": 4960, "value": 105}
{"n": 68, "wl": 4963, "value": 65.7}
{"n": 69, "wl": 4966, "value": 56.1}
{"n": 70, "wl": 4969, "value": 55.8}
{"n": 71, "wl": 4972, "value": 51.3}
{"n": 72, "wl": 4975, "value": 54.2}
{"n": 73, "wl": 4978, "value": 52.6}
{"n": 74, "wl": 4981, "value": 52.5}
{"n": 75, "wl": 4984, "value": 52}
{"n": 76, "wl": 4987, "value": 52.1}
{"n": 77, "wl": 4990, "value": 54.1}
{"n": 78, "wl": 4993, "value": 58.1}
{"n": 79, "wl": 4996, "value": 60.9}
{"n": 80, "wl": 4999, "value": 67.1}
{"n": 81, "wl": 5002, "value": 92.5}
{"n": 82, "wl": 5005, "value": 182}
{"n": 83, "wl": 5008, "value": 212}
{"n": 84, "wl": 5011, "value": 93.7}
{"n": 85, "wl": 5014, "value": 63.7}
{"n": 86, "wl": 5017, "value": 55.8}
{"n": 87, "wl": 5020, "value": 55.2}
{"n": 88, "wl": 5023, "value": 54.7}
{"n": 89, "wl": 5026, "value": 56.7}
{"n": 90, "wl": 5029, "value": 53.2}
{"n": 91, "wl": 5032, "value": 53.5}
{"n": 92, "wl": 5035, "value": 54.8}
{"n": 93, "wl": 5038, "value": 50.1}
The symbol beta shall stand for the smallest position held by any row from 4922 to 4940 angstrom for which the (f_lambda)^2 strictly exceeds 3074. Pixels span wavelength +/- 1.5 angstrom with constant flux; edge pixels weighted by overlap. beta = 4930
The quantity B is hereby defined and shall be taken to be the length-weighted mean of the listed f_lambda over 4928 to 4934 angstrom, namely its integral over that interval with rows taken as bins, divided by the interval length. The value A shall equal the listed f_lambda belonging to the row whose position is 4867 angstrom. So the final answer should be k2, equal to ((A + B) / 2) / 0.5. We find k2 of 127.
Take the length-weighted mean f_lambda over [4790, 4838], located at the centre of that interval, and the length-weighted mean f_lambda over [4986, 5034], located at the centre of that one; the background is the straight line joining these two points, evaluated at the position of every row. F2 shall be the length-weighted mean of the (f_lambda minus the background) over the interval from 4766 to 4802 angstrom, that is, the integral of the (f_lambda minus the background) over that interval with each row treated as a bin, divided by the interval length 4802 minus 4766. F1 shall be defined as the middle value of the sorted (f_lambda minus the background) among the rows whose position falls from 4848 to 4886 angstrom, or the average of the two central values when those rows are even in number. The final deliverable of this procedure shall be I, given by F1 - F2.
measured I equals 2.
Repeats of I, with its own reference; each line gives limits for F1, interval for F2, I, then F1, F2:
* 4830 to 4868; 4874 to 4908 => 11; 4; -8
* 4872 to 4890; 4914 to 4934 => 9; -5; -14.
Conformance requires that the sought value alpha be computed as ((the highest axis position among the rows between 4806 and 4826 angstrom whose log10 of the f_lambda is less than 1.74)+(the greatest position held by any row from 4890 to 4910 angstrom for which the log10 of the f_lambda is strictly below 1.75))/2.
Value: 4864.0 angstrom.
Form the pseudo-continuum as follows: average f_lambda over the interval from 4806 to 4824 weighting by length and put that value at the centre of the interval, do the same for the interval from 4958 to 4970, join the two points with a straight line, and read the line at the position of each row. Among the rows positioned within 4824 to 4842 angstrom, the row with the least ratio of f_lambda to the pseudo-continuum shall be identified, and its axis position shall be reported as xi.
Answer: 4840 angstrom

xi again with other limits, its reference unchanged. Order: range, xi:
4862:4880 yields 4879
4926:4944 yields 4927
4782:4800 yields 4798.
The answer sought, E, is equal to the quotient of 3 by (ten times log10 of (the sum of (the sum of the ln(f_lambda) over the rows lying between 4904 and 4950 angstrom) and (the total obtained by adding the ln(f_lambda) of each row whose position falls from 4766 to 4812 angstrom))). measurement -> 0.1444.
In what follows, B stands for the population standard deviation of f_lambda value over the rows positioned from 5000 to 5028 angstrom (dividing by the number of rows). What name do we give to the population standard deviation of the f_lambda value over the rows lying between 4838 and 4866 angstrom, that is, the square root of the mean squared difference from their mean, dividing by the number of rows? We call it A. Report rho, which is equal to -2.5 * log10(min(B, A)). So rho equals -3.0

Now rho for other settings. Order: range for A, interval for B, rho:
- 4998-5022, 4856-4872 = -2.9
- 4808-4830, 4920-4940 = -0.4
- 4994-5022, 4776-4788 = 0.0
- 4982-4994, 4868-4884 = -0.8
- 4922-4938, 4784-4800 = -0.2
